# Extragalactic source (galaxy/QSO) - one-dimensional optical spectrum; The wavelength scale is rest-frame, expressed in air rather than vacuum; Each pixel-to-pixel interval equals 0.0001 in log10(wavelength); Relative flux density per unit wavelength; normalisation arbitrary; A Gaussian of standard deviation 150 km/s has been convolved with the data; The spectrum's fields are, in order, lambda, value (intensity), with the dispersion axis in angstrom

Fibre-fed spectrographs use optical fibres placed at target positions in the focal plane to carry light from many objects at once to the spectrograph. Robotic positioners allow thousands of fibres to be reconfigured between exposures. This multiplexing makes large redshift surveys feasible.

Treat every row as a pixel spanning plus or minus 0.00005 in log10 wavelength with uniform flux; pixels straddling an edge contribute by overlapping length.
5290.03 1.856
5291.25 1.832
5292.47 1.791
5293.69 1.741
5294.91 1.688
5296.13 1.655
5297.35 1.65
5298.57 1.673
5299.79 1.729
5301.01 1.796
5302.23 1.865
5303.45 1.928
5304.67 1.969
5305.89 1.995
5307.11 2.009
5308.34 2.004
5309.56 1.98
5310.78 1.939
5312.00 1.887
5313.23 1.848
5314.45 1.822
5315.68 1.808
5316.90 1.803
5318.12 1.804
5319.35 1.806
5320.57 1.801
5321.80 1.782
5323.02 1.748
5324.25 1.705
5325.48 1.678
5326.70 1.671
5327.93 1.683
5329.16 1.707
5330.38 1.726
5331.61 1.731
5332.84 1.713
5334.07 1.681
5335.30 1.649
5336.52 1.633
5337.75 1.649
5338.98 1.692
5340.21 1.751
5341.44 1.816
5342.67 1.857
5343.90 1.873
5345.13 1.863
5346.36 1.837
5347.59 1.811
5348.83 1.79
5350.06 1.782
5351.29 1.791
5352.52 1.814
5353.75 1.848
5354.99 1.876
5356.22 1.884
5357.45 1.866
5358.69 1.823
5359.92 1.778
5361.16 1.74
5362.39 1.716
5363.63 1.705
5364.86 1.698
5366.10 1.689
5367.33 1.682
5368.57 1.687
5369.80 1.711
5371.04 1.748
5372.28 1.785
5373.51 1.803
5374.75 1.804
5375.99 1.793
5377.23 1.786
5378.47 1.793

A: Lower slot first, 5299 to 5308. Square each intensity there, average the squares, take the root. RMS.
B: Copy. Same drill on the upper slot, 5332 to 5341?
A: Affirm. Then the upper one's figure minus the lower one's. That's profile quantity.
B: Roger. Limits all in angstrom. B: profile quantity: -0.22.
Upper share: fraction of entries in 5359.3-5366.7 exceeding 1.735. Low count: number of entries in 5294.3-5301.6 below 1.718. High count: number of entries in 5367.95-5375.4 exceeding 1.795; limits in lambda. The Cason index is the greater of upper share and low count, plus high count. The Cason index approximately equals 6.0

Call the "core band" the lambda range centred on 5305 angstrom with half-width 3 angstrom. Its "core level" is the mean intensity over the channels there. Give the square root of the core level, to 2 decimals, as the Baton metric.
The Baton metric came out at 1.40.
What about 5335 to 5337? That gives 1.28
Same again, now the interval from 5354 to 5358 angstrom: 1.37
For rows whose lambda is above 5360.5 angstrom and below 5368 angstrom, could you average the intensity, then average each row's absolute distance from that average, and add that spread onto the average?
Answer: 1.72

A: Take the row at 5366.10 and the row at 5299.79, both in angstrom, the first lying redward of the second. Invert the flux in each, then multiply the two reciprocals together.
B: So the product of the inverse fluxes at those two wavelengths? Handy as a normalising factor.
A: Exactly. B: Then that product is 0.342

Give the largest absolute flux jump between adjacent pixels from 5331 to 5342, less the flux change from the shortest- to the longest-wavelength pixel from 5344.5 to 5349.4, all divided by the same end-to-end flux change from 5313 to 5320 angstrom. -3.3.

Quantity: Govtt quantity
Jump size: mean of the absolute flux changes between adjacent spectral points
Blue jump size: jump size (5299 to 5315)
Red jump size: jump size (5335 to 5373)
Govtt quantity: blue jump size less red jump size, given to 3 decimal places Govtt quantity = 0.014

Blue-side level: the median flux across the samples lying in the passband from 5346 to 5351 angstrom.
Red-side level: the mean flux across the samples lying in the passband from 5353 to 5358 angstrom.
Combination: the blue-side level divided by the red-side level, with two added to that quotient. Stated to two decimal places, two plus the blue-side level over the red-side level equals 2.96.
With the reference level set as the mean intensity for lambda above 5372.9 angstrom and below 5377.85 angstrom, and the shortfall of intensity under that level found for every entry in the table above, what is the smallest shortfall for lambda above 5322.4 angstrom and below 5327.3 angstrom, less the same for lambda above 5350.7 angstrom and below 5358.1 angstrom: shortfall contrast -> 0.14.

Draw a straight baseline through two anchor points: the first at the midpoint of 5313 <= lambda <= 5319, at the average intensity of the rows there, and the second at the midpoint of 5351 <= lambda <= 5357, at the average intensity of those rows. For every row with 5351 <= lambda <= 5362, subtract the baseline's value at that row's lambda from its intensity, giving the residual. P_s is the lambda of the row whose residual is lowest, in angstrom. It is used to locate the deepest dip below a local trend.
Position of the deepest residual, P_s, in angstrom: 5361.16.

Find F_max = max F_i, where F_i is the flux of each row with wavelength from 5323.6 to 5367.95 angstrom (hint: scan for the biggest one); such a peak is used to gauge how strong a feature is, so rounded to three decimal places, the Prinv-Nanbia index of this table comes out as 1.884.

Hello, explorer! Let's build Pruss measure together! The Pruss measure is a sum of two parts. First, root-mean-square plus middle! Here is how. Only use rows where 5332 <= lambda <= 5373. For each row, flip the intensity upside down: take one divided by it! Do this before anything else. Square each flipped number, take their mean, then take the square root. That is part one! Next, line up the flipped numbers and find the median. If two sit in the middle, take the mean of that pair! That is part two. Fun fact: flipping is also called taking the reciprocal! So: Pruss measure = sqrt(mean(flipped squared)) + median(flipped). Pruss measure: 1.131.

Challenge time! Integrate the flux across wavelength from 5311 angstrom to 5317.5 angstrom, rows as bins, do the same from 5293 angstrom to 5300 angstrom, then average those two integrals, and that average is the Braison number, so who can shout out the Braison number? 12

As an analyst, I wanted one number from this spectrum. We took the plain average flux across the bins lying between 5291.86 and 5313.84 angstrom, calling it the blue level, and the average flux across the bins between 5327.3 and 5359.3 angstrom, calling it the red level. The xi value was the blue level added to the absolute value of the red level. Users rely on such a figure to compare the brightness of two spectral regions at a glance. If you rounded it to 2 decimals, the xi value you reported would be 3.62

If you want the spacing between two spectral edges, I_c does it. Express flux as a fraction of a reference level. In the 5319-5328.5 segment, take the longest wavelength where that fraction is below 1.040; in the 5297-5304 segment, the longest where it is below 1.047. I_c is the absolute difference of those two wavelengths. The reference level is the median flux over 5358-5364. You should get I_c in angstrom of 26.9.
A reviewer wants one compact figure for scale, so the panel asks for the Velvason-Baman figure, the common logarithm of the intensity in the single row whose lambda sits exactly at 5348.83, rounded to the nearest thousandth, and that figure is 0.253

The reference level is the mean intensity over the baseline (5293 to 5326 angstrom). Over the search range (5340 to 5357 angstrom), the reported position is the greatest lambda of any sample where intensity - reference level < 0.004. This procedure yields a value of 5352.52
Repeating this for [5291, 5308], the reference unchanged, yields 5301.01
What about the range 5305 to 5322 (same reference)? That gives 5321.80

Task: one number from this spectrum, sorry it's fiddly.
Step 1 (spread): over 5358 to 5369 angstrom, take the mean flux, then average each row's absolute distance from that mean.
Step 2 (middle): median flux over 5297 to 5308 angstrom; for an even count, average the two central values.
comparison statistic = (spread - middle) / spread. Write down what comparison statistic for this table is -49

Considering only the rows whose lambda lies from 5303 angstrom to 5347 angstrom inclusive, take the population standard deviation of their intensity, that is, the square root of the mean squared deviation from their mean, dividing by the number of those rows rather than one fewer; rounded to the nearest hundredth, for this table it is 0.11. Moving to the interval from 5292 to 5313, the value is 0.13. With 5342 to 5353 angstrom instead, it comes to 0.03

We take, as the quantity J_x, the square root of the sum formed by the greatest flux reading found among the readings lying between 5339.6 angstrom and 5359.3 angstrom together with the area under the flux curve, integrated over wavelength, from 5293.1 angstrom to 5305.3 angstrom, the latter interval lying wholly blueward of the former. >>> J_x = 4.8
